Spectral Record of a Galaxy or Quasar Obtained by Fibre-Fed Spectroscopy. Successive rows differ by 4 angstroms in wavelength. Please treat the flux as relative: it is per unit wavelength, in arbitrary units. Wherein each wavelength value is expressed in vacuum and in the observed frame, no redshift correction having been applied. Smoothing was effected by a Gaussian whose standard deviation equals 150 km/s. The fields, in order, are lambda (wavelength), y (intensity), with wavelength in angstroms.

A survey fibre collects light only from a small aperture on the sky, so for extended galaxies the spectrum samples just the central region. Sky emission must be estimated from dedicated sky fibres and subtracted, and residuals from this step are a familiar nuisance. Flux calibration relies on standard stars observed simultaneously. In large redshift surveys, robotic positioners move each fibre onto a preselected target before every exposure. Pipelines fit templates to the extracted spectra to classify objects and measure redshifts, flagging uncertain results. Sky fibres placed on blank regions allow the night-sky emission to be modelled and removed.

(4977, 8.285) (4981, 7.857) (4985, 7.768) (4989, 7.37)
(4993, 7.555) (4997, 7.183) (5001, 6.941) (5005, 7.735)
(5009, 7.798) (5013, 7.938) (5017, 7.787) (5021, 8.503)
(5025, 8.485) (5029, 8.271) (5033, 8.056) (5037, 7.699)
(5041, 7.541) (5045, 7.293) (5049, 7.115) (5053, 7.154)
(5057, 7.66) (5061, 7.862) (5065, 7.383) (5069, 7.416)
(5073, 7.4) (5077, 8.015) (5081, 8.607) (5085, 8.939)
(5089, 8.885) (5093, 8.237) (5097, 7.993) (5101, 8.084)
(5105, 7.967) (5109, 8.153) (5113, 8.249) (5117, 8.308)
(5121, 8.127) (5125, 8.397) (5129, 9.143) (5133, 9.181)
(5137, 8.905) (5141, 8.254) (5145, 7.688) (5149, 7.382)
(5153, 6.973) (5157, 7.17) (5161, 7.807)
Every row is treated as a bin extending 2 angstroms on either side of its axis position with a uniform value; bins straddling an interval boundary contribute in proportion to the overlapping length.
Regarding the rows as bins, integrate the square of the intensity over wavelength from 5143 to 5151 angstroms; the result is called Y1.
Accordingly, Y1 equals 454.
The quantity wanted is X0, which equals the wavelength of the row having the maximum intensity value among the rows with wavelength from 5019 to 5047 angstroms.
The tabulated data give 5021 angstroms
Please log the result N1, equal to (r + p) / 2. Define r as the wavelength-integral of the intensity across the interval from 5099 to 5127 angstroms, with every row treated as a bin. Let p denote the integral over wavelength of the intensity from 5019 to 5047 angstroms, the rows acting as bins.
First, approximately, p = 223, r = 229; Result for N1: 226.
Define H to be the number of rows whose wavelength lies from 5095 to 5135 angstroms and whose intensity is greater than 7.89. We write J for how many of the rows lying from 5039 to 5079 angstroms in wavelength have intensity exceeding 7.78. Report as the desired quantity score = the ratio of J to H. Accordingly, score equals 0.2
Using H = 10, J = 2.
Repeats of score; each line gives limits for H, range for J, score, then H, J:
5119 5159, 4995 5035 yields 1.2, 6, 7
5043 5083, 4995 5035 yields 3.5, 2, 7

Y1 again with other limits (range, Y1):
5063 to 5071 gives 438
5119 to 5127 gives 546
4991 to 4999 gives 435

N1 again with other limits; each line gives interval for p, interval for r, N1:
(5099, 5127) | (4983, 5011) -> 219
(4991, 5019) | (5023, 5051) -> 215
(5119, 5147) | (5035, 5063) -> 224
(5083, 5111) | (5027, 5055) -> 223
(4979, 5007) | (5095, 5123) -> 219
